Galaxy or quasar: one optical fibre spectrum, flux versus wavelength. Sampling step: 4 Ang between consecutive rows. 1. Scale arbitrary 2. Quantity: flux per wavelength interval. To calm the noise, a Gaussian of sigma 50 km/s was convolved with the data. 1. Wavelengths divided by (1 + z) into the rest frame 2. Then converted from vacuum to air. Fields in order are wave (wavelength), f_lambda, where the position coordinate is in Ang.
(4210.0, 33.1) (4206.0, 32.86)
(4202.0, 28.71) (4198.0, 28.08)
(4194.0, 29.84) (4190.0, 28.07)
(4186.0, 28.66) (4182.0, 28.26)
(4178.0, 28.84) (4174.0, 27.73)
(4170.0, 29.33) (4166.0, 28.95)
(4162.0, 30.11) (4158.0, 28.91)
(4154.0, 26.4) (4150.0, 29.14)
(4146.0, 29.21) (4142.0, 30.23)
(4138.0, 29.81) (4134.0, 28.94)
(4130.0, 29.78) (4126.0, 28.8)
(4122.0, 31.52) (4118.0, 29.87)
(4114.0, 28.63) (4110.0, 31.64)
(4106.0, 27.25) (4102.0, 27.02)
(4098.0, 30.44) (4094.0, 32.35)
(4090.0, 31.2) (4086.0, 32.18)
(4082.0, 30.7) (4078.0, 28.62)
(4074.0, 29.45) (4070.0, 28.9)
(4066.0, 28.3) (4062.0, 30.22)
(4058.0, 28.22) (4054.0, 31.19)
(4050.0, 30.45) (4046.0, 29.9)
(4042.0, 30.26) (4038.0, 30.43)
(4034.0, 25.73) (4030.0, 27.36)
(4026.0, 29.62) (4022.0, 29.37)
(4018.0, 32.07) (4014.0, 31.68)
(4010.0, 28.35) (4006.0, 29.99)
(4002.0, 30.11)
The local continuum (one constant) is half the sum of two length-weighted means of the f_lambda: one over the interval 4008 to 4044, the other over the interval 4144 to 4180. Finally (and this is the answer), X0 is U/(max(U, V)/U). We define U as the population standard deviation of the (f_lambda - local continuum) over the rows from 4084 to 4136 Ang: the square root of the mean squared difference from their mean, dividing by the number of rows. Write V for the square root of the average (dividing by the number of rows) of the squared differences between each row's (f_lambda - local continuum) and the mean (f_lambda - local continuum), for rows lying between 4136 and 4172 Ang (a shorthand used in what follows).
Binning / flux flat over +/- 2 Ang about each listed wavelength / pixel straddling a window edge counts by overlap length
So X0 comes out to 1.7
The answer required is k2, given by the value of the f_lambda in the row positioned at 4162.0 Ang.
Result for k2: 30.11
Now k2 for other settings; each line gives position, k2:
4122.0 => 31.52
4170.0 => 29.33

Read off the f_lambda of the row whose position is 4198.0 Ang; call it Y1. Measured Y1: 28.08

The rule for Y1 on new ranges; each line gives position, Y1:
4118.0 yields 29.87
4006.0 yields 29.99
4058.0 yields 28.22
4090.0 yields 31.2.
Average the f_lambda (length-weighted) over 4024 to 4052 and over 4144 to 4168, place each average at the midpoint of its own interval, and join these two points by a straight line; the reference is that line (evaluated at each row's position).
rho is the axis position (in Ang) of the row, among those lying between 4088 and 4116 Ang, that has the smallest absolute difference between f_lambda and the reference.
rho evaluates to 4114.0 Ang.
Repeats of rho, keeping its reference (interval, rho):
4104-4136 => 4126.0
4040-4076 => 4070.0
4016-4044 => 4022.0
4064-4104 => 4070.0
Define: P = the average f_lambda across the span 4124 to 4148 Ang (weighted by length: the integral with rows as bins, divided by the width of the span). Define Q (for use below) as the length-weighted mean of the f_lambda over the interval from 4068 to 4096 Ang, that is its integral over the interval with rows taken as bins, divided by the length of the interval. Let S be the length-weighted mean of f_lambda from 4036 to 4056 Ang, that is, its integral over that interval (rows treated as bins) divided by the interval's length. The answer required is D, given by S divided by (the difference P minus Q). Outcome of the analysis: -30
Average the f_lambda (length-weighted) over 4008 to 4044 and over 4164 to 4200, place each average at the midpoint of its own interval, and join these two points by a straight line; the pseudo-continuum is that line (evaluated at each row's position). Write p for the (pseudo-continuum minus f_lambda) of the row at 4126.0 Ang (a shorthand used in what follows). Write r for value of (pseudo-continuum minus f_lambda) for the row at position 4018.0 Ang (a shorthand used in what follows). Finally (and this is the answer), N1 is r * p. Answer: -0.3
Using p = 0.1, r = -2.6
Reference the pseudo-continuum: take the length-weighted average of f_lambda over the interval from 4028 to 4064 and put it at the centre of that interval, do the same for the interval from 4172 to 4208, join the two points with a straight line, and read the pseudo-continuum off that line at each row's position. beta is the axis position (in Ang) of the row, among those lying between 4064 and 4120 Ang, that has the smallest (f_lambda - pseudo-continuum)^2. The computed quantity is 4074.0 Ang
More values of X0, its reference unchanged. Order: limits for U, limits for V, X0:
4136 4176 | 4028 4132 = 0.7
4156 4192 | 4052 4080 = 0.4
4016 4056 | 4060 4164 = 1.7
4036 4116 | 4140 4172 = 1.5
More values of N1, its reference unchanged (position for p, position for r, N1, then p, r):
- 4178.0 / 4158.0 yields 0.0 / -0.2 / -0.1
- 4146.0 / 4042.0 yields 0.4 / -0.4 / -0.9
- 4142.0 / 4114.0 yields -0.5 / -1.4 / 0.4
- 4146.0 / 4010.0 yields -0.5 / -0.4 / 1.2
